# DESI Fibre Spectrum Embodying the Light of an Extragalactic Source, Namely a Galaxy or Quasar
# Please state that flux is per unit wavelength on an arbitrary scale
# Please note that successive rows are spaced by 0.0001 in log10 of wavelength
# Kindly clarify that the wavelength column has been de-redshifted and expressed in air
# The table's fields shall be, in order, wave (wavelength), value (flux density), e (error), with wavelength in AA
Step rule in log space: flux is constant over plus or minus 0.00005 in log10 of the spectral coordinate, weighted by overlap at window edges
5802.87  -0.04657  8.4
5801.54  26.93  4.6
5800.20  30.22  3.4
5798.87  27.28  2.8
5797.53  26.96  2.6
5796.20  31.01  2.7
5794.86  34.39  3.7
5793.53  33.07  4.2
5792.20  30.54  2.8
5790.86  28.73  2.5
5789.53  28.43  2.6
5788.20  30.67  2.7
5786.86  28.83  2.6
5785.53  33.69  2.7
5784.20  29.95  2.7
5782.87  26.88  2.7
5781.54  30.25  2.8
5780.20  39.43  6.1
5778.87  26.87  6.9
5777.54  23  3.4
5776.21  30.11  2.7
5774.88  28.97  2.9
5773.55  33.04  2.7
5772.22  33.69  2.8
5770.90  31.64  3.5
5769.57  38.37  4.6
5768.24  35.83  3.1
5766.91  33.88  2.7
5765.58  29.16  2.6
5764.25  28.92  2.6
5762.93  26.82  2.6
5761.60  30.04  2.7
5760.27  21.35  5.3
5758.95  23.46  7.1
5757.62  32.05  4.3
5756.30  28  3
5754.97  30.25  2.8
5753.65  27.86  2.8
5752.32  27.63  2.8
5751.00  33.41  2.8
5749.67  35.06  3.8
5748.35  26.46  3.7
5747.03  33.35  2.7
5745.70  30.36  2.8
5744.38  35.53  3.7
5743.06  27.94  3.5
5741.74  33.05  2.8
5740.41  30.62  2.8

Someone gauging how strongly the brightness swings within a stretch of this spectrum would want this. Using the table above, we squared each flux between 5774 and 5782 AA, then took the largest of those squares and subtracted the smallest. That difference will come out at 1026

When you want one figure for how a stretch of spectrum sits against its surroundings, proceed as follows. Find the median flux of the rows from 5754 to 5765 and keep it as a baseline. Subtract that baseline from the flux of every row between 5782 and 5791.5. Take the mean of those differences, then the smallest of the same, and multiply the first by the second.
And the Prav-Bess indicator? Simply -1.8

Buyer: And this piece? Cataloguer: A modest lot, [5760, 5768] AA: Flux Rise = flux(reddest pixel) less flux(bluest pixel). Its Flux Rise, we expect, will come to 13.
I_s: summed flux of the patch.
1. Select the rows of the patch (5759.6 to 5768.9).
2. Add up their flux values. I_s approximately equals 206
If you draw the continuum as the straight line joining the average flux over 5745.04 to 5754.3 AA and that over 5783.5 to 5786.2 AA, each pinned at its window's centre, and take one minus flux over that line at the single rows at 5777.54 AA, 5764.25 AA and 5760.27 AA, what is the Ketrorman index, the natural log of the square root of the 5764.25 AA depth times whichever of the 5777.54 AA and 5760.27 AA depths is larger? -1.9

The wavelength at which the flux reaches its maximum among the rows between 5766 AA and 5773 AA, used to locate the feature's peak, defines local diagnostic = 5769.57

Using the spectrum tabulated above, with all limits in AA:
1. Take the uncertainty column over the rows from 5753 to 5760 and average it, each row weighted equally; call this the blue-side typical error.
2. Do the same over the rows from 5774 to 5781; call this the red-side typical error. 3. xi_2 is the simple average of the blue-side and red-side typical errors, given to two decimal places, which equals 4.20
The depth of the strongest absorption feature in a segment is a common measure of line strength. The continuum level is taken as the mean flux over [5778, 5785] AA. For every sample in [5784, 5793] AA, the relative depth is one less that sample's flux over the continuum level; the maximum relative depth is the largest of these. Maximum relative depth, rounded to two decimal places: 0.07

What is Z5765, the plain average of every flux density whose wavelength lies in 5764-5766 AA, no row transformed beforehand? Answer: 29.0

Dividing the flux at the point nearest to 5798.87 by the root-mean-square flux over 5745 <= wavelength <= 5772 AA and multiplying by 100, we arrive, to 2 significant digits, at 90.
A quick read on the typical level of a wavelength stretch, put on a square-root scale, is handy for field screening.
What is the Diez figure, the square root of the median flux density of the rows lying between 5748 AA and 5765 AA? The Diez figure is 5.29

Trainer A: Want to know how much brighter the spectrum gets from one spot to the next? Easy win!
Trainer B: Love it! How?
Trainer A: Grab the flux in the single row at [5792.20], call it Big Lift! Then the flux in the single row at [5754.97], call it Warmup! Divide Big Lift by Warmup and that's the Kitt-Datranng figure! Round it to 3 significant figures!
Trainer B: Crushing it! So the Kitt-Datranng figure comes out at 1.01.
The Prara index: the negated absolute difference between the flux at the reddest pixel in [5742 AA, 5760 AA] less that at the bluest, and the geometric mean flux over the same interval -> -34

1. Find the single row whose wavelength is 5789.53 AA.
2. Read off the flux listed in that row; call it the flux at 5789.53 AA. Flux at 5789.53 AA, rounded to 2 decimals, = 28.43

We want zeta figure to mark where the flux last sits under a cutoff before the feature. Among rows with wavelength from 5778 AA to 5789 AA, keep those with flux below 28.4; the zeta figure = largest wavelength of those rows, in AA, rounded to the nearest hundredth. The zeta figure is 5782.87 AA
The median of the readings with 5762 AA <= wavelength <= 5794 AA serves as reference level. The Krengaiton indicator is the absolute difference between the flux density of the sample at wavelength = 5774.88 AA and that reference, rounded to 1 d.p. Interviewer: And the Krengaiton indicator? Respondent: 1.2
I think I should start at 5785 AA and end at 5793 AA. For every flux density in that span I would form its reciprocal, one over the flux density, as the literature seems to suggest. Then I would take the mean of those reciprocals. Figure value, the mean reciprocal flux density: 0.0333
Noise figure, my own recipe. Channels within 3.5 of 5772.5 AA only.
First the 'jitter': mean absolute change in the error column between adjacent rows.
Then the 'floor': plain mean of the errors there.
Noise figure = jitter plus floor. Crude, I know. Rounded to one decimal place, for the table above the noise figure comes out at 3.8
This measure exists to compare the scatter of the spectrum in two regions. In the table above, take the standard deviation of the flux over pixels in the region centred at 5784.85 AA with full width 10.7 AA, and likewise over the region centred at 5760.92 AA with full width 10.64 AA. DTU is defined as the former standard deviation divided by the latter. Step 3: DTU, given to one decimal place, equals 1.1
